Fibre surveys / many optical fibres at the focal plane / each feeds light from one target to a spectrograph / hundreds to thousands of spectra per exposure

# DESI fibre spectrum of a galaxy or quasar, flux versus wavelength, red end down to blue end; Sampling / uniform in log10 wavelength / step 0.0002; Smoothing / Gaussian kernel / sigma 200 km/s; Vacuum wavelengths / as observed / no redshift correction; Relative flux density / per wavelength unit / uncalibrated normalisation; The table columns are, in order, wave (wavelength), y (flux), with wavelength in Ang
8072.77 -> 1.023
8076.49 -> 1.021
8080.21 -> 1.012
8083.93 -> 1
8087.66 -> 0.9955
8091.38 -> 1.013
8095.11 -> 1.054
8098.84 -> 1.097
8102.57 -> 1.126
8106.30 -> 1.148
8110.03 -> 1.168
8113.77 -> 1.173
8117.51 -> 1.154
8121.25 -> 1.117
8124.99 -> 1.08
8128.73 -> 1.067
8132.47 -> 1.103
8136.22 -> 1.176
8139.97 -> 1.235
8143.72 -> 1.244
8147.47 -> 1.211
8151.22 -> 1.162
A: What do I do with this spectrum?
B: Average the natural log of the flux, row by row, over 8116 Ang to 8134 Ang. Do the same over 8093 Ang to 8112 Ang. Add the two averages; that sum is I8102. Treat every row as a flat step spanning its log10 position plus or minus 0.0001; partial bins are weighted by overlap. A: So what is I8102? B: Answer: 0.21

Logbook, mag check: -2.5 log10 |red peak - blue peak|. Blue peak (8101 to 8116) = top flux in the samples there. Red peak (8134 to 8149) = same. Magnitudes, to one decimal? 2.9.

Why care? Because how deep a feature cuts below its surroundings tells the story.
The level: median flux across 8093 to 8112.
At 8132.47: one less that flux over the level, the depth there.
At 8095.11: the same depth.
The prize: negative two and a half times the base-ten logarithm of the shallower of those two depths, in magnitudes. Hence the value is 4.22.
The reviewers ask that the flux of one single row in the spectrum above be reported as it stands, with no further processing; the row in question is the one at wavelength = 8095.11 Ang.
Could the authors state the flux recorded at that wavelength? 1.054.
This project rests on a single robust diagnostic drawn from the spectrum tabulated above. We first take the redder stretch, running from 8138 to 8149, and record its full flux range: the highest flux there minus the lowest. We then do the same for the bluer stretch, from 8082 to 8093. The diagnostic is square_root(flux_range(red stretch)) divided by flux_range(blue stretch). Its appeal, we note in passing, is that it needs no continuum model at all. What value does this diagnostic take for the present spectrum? 10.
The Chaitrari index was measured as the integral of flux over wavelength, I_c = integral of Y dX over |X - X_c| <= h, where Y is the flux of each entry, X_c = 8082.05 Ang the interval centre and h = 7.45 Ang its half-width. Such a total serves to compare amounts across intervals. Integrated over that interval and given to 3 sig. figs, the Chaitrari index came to 15.0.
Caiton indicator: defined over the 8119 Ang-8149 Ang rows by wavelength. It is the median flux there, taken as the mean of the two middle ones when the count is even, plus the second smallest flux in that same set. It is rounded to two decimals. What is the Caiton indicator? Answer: 2.23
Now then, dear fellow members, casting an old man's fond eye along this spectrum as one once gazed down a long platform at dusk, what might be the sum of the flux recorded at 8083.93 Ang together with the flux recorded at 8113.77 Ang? 2.17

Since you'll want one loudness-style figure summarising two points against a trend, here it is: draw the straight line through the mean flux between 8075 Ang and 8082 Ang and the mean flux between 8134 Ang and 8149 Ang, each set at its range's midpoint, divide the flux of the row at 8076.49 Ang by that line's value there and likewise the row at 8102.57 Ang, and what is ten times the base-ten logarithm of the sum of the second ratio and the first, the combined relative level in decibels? 3.10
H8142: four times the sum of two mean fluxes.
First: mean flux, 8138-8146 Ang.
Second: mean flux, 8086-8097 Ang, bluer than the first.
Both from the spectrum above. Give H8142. 9.0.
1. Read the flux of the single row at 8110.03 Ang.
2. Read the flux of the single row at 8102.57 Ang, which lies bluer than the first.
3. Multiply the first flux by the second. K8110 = 1.32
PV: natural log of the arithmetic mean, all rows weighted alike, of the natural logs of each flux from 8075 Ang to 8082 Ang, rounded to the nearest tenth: -4.1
